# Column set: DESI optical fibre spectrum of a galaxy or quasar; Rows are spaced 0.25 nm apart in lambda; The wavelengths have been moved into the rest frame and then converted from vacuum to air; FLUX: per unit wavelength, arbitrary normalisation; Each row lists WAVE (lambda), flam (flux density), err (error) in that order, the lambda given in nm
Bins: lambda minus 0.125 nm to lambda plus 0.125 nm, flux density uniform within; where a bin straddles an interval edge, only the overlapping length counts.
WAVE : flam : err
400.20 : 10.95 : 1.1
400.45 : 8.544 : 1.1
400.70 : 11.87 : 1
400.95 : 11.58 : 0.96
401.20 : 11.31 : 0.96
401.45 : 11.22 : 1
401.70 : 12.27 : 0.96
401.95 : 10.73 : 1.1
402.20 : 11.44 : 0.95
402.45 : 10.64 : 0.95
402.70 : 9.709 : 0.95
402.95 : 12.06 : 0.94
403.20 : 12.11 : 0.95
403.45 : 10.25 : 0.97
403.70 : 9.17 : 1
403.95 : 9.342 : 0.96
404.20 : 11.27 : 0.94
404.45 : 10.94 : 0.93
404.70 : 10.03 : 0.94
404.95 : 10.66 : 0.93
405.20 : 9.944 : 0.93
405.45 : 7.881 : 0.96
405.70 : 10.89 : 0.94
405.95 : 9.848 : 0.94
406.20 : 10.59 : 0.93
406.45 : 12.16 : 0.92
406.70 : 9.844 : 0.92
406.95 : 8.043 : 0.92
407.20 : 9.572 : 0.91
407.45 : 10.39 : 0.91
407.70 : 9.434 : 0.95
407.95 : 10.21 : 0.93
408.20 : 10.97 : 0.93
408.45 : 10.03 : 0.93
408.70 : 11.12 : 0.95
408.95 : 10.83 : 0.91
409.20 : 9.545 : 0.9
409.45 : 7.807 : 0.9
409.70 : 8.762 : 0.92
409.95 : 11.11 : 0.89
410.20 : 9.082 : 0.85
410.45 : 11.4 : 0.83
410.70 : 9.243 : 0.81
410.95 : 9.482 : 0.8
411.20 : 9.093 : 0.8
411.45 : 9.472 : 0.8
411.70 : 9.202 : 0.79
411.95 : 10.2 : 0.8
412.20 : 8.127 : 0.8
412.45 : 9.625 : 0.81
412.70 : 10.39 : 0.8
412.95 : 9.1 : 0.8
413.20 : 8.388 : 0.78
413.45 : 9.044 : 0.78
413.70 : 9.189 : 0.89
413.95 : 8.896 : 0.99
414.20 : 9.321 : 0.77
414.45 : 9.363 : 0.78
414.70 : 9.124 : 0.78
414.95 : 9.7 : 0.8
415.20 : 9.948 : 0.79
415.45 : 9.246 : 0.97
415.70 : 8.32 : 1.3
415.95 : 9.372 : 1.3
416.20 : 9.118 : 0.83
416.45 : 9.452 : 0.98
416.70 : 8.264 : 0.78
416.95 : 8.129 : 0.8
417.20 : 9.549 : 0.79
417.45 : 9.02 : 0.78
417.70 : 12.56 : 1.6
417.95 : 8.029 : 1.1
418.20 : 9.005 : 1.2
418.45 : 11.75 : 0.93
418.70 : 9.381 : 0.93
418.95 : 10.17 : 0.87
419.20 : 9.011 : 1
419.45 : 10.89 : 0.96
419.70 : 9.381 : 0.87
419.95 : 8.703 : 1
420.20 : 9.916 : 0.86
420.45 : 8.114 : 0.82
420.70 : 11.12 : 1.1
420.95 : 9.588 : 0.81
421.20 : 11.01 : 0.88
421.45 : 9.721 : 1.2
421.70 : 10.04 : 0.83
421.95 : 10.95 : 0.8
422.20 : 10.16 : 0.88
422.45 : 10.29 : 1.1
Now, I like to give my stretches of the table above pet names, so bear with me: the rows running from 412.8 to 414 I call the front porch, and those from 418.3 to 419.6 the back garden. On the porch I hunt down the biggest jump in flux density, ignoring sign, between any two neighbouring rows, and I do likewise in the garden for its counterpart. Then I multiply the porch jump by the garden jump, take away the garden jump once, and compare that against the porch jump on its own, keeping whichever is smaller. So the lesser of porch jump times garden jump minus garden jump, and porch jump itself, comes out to -0.7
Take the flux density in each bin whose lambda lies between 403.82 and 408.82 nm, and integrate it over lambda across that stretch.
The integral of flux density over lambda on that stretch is 51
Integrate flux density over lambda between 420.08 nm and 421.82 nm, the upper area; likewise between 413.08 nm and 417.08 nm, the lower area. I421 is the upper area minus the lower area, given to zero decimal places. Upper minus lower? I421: -19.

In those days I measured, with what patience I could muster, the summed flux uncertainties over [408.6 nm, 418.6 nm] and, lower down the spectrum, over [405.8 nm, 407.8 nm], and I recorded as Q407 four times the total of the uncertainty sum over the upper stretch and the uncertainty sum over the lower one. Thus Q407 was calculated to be 173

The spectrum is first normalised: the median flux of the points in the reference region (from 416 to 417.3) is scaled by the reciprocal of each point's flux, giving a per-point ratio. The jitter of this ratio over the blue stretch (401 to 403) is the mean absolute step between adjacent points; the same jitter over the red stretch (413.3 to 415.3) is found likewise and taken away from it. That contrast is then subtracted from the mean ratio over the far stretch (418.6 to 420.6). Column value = 0.92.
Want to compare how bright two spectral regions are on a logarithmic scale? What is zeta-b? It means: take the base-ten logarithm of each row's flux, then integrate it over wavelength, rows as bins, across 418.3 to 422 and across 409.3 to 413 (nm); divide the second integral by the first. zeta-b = 0.98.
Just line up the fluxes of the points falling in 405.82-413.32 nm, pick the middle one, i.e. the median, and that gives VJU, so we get 9.6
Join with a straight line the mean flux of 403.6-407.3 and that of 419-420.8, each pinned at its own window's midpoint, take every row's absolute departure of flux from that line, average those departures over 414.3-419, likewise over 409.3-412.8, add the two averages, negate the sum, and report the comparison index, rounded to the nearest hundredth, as -1.73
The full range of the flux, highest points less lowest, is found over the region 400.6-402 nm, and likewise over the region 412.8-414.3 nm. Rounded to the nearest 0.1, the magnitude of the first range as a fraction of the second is 1.7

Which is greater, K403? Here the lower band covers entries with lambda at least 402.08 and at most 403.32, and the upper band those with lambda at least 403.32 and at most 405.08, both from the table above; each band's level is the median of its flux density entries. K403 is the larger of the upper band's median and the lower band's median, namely 11.4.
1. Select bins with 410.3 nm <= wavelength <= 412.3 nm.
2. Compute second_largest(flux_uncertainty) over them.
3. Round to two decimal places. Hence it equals 0.81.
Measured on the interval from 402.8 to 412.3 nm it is 0.97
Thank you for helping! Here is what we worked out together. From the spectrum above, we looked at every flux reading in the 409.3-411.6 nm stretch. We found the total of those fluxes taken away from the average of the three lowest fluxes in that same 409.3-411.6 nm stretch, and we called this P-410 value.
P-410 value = -77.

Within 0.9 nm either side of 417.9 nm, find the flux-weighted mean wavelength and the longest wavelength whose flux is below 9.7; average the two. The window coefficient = 418.33 nm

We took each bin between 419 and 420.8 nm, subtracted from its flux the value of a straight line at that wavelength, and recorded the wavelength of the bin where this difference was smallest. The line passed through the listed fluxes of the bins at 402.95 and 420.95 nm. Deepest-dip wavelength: 420.45 nm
